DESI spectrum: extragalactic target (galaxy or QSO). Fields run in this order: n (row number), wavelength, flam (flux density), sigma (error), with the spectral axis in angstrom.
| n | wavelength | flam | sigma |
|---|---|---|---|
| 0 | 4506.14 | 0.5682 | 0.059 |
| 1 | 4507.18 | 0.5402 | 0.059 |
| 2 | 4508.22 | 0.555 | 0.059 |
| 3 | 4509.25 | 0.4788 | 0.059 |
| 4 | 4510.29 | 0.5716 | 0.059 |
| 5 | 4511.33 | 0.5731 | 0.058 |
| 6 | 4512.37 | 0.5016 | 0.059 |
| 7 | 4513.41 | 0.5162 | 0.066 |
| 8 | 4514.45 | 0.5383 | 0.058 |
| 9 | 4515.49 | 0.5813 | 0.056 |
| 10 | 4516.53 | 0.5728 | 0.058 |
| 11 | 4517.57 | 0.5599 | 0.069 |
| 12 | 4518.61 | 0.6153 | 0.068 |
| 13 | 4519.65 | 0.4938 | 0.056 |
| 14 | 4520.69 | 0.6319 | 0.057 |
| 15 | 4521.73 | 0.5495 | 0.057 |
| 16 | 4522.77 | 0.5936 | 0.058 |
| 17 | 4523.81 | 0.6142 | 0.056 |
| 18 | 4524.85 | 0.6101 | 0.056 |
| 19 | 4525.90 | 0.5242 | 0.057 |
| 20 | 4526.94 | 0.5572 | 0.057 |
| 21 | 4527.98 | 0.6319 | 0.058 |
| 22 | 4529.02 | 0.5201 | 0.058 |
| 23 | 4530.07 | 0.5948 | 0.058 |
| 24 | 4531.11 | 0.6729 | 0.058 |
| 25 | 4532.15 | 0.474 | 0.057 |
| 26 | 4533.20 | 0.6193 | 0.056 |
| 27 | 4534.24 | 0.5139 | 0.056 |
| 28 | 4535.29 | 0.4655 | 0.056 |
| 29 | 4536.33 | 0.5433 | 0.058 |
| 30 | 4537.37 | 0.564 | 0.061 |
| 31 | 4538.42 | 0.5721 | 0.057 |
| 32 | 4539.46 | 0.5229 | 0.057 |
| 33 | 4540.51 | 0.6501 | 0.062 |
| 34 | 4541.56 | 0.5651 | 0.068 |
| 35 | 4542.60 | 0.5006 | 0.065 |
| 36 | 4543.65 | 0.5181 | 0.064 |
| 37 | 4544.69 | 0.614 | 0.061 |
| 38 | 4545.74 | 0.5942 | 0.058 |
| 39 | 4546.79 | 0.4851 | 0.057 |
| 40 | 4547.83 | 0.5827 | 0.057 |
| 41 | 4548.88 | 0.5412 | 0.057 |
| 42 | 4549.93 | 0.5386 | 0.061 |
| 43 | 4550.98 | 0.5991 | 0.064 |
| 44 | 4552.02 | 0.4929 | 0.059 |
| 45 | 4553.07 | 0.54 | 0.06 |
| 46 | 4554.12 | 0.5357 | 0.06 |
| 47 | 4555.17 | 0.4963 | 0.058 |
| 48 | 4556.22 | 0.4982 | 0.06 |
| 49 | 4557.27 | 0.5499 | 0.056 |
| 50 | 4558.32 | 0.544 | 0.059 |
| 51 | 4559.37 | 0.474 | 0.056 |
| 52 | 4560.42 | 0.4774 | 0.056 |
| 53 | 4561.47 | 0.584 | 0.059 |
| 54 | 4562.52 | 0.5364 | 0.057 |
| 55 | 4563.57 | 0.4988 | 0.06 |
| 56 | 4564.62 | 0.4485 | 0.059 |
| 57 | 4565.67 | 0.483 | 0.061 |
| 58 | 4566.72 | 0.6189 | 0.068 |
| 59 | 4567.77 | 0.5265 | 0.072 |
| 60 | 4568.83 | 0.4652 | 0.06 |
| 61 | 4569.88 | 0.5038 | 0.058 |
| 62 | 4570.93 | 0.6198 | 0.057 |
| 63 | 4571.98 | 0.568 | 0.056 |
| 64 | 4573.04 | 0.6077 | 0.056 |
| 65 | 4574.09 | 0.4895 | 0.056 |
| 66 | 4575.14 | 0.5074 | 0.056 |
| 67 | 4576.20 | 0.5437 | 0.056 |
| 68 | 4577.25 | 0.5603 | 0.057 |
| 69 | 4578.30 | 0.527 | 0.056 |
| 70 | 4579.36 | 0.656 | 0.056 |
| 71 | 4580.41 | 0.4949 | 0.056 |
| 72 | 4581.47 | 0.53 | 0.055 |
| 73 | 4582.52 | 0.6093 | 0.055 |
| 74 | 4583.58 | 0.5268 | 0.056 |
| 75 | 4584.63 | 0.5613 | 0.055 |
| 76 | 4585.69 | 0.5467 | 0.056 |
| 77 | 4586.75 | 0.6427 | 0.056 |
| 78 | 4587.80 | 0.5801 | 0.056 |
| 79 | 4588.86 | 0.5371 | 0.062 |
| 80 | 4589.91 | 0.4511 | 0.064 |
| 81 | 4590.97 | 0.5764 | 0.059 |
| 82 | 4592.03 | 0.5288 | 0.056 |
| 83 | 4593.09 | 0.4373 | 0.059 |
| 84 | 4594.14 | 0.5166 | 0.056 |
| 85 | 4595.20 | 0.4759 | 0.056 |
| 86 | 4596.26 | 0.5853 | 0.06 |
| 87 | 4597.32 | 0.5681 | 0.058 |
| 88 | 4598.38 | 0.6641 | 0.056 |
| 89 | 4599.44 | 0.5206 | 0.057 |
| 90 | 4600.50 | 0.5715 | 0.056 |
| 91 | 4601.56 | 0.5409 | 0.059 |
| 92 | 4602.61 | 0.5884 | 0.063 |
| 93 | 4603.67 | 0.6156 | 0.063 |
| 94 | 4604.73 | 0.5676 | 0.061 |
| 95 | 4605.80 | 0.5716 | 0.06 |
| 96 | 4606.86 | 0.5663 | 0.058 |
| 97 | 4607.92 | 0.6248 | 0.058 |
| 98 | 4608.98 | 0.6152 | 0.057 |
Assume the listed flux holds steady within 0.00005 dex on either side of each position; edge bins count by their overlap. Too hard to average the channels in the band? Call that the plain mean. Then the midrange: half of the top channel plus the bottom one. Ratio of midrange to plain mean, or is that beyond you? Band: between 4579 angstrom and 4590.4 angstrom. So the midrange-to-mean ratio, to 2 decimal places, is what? 0.99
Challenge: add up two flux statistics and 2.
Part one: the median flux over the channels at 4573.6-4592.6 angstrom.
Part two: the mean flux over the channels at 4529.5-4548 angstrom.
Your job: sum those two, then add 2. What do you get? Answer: 3.10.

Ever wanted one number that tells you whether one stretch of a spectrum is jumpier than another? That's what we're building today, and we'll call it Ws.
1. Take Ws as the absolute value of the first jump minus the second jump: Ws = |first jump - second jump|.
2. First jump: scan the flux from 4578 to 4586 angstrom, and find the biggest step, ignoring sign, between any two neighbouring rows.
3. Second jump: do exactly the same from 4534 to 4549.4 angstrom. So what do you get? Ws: 0.034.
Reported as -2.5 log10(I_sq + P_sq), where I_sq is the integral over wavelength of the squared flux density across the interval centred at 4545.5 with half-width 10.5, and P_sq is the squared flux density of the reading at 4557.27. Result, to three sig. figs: -2.05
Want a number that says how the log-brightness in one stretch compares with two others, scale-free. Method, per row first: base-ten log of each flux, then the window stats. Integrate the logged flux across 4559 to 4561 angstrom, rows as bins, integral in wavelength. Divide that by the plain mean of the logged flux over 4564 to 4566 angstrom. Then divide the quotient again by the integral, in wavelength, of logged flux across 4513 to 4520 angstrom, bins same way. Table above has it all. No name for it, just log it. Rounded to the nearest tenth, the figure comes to -1.1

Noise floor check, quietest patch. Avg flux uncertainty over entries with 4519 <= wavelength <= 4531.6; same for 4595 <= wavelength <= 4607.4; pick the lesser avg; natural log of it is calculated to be -2.86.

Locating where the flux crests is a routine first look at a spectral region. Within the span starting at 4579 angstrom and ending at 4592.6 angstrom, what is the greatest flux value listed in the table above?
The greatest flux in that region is 0.656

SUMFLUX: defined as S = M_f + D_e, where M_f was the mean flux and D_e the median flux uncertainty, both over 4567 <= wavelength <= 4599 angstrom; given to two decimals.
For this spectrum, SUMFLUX 0.60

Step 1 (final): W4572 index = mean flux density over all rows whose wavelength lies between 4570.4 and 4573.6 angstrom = 0.60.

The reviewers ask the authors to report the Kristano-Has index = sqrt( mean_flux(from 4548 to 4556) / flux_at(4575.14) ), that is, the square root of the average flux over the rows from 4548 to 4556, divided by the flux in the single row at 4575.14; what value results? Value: 1.03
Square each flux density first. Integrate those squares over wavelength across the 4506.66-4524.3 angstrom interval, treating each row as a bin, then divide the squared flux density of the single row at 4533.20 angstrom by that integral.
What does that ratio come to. 0.069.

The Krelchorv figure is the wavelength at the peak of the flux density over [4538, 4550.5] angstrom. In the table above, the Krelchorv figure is 4540.51 angstrom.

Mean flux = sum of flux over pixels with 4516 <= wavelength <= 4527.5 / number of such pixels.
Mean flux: 0.575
